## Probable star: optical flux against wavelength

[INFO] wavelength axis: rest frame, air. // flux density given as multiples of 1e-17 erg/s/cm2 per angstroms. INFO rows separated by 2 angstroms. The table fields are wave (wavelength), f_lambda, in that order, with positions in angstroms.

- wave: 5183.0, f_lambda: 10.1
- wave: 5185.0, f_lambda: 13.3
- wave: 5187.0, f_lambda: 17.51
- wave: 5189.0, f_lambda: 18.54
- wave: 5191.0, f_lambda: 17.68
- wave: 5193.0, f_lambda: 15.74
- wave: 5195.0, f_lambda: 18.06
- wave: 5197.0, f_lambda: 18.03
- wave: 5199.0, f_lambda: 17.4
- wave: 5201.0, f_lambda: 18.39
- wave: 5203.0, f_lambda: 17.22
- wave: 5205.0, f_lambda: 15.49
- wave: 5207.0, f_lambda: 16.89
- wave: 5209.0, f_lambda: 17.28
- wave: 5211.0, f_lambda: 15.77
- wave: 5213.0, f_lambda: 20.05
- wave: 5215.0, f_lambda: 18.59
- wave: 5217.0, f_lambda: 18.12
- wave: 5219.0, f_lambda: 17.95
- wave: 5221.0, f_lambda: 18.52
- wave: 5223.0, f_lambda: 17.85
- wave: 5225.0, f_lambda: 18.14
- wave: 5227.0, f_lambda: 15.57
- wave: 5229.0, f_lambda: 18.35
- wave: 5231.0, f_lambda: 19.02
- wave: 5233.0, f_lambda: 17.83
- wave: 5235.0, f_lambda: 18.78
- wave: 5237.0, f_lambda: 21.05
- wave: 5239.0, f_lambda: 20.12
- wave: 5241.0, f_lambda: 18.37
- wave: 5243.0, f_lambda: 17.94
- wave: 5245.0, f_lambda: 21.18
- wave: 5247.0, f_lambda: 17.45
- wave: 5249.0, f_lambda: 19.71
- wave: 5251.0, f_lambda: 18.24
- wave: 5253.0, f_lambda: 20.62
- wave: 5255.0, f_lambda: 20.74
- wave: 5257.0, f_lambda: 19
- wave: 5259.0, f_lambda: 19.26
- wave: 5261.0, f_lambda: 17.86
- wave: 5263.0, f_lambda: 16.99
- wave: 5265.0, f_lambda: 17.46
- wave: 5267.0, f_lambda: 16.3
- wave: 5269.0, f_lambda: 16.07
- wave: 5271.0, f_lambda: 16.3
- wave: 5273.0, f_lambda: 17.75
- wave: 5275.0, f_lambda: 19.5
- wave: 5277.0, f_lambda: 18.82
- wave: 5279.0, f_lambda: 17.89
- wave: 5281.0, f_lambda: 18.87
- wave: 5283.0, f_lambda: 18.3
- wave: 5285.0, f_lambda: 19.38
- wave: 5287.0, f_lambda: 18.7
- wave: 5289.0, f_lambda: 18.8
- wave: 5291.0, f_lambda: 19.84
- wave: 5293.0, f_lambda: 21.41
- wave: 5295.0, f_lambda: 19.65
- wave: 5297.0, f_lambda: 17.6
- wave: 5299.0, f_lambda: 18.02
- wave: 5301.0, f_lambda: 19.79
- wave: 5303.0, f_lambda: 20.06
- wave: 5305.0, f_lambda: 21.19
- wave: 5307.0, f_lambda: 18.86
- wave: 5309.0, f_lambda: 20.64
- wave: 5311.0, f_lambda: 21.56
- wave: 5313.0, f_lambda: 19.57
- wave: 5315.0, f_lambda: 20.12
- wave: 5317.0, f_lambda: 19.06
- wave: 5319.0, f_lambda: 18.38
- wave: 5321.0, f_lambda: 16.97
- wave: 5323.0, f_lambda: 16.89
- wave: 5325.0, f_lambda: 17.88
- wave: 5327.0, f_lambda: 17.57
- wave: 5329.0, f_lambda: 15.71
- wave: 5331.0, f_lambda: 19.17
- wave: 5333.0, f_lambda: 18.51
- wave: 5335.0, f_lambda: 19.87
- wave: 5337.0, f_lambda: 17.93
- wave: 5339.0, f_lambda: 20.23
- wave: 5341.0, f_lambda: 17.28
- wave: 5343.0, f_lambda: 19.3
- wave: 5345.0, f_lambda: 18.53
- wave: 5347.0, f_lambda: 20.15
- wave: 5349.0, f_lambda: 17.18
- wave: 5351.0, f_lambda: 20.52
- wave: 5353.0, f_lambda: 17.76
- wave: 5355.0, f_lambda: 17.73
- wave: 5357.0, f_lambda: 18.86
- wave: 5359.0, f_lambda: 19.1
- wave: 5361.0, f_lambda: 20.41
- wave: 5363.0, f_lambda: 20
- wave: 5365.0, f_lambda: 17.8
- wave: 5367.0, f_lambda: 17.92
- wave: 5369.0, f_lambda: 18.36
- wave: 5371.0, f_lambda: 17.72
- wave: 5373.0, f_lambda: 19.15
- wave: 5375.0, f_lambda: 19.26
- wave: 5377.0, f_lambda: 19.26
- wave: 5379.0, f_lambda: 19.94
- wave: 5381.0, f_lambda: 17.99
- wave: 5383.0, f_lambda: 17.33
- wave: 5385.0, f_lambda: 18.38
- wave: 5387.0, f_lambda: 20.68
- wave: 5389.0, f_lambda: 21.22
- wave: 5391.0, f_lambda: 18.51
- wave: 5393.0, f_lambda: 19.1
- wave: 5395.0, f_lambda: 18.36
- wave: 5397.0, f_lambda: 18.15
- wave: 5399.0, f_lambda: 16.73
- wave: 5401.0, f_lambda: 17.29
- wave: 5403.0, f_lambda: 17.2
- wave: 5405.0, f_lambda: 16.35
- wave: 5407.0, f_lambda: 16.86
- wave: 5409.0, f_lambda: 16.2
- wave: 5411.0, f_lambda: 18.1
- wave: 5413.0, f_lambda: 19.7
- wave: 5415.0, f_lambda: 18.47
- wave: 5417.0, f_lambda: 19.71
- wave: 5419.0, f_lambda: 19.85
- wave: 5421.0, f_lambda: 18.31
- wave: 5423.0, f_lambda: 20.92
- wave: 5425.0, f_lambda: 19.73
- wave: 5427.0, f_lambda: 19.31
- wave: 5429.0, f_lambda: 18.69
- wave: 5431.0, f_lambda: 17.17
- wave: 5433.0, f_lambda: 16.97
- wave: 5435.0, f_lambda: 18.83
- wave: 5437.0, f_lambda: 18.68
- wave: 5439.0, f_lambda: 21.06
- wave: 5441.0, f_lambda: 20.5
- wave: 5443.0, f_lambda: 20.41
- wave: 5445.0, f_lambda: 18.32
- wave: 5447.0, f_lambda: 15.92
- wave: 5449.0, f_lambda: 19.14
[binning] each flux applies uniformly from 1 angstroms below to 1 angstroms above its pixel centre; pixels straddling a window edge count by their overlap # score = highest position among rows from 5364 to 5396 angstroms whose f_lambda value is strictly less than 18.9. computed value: 5395.0 angstroms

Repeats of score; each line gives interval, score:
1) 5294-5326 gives 5325.0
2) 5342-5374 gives 5371.0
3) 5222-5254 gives 5251.0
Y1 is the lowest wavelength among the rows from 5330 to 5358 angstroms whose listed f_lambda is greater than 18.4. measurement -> 5331.0 angstroms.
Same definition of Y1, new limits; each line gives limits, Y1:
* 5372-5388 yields 5373.0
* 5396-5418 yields 5413.0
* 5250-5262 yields 5253.0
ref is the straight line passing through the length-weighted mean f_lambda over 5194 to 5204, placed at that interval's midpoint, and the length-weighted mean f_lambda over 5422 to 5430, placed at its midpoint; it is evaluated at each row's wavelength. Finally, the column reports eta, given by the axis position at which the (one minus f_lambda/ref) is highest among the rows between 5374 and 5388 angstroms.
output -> 5383.0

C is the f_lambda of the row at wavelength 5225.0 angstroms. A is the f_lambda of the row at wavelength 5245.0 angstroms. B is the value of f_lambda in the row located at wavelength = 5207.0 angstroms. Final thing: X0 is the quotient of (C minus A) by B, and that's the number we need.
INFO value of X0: -0.18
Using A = 21.18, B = 16.89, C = 18.14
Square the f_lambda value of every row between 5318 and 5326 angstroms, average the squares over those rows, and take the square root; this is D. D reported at 17.5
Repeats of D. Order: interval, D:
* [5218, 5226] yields 18.1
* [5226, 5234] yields 17.7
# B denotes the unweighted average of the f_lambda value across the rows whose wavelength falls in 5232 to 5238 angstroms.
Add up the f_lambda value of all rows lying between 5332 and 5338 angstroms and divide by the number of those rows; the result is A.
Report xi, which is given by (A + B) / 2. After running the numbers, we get 19.0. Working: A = 18.8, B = 19.2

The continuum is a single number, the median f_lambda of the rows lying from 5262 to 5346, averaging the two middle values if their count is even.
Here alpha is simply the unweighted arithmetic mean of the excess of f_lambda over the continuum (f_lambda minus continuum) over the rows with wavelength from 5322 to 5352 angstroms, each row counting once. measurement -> -0.3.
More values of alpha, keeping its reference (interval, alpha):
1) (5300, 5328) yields 0.4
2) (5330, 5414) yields -0.2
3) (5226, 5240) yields -0.1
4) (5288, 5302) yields 0.6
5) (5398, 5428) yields -0.4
